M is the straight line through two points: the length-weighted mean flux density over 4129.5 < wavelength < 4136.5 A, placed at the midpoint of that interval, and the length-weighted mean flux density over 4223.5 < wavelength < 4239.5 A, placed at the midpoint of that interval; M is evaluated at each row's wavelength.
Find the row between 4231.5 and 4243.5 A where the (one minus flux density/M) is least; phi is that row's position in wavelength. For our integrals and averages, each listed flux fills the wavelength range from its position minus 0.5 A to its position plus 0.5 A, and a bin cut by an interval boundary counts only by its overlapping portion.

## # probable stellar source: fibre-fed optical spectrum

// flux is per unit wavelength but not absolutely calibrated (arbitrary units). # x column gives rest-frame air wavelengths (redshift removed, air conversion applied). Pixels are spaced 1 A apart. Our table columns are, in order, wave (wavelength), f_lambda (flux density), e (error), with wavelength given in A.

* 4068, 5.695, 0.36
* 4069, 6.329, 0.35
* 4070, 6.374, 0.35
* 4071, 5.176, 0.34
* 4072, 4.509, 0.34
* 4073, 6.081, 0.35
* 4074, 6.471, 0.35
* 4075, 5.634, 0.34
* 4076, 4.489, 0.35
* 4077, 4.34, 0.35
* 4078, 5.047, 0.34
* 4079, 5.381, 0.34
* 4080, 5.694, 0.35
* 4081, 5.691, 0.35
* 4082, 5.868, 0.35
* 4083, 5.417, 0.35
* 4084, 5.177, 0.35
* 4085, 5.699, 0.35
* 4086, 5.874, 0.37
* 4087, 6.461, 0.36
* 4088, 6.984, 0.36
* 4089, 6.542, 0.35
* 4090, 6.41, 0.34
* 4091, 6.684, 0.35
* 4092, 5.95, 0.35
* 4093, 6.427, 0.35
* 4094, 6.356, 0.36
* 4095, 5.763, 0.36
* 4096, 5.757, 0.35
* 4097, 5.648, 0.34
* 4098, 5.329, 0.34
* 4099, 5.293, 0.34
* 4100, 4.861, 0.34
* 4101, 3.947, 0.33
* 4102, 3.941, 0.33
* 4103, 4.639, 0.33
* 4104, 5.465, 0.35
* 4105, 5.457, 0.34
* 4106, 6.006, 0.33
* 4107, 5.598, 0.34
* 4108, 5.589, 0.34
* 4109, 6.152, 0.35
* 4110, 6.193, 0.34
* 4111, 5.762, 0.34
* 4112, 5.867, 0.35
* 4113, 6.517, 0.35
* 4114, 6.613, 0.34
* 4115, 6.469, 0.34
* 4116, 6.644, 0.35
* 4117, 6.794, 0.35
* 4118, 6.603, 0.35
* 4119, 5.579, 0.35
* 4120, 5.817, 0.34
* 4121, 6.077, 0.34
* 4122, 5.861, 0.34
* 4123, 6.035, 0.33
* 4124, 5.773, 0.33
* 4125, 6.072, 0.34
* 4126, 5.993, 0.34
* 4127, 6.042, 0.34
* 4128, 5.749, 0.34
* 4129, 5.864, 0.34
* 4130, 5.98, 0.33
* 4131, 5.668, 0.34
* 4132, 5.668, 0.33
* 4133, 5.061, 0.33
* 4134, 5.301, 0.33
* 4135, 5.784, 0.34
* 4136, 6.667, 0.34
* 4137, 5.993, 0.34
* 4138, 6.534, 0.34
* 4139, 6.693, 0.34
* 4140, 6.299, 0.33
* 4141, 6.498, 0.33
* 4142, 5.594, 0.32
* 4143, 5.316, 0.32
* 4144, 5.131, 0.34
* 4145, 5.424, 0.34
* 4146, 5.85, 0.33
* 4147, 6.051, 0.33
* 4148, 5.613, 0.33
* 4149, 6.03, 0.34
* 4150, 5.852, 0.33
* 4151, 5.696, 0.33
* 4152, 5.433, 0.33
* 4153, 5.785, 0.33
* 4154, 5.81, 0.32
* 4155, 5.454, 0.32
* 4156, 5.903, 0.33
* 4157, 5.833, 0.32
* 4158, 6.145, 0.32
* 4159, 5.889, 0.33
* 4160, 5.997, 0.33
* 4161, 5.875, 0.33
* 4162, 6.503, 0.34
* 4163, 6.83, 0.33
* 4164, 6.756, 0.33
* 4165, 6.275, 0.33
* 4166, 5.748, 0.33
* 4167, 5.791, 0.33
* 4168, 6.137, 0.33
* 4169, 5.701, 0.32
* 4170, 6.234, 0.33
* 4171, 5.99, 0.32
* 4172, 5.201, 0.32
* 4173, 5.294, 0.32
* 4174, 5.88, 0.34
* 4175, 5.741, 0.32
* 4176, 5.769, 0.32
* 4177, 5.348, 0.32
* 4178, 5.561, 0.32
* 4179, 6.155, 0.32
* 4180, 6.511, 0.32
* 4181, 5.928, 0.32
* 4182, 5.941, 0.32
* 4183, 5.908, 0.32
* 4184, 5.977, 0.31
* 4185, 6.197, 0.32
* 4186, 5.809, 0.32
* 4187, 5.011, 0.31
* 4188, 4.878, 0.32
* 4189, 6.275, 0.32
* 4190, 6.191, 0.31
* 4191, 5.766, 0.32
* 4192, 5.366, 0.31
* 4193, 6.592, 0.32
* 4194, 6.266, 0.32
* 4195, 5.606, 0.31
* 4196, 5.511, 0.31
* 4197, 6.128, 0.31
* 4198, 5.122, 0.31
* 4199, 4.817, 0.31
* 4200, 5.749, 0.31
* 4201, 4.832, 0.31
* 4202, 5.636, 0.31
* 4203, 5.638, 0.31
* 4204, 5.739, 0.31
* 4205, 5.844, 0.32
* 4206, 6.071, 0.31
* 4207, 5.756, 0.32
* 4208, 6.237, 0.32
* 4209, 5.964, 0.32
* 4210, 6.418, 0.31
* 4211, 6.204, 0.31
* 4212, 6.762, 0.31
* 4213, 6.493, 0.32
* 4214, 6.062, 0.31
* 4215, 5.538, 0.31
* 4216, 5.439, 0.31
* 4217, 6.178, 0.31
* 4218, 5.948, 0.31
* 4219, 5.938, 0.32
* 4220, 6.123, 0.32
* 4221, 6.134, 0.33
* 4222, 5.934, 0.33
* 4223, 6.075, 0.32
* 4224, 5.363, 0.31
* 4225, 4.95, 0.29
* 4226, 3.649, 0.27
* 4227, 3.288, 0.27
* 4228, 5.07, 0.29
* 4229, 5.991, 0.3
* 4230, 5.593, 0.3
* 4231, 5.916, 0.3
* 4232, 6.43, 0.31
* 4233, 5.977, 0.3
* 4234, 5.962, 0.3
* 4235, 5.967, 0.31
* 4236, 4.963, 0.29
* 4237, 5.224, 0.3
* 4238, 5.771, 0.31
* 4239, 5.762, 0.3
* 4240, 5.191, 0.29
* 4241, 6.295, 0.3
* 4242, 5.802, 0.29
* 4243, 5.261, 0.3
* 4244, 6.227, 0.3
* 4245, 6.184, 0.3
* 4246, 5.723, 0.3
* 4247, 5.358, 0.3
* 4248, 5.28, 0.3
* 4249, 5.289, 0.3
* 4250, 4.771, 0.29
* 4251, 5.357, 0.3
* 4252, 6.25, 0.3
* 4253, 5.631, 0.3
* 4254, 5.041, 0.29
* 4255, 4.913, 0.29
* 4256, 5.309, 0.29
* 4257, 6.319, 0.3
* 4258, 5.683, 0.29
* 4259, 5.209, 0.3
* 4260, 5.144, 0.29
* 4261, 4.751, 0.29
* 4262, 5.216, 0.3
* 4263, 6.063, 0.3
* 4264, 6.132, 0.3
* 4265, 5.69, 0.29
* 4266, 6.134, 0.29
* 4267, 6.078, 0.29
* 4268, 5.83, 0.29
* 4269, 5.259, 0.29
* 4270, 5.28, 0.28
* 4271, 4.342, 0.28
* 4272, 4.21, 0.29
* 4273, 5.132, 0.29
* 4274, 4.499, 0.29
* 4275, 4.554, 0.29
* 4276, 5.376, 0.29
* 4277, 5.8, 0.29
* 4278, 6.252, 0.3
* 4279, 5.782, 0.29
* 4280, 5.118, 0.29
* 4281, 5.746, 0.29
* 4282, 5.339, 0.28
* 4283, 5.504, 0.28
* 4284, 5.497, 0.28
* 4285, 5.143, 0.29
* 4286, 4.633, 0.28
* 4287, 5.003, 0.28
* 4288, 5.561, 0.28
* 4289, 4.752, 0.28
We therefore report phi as 4232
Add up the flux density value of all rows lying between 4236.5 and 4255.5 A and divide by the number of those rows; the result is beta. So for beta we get 5.5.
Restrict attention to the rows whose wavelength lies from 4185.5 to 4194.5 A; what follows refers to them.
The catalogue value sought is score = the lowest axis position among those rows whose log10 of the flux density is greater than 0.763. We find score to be 4186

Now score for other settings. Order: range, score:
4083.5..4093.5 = 4086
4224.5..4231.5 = 4229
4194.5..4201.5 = 4197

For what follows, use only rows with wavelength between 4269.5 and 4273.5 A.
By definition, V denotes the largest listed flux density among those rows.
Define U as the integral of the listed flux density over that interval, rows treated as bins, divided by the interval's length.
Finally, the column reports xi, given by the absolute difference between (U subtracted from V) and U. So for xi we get 4.2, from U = 4.7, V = 5.28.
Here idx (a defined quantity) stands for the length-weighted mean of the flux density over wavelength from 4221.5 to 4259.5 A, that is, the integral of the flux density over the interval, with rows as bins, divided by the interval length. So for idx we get 5.5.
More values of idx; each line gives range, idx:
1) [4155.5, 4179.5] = 5.9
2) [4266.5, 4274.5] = 5.1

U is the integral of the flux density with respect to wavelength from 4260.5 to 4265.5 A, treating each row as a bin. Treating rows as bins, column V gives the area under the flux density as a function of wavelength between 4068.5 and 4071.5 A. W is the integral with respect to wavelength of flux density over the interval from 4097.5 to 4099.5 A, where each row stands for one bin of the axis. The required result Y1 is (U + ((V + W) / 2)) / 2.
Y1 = 21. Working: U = 28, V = 18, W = 11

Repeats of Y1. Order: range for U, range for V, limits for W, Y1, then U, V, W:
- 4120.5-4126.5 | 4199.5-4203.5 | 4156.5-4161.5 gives 31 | 36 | 22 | 30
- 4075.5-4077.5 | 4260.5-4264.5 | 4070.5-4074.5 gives 16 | 9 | 22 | 22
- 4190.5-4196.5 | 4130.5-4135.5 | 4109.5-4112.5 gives 29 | 35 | 27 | 18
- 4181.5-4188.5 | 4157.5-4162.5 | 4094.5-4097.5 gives 32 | 40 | 30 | 17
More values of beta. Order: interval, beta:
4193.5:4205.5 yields 5.6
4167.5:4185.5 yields 5.9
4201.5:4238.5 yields 5.7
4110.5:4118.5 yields 6.4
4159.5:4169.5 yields 6.2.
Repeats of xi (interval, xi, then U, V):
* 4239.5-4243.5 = 5.0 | 5.6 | 6.295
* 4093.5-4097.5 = 5.4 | 5.9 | 6.356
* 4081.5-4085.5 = 5.2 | 5.5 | 5.868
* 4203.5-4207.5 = 5.6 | 5.9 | 6.071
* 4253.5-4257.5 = 4.5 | 5.4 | 6.319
